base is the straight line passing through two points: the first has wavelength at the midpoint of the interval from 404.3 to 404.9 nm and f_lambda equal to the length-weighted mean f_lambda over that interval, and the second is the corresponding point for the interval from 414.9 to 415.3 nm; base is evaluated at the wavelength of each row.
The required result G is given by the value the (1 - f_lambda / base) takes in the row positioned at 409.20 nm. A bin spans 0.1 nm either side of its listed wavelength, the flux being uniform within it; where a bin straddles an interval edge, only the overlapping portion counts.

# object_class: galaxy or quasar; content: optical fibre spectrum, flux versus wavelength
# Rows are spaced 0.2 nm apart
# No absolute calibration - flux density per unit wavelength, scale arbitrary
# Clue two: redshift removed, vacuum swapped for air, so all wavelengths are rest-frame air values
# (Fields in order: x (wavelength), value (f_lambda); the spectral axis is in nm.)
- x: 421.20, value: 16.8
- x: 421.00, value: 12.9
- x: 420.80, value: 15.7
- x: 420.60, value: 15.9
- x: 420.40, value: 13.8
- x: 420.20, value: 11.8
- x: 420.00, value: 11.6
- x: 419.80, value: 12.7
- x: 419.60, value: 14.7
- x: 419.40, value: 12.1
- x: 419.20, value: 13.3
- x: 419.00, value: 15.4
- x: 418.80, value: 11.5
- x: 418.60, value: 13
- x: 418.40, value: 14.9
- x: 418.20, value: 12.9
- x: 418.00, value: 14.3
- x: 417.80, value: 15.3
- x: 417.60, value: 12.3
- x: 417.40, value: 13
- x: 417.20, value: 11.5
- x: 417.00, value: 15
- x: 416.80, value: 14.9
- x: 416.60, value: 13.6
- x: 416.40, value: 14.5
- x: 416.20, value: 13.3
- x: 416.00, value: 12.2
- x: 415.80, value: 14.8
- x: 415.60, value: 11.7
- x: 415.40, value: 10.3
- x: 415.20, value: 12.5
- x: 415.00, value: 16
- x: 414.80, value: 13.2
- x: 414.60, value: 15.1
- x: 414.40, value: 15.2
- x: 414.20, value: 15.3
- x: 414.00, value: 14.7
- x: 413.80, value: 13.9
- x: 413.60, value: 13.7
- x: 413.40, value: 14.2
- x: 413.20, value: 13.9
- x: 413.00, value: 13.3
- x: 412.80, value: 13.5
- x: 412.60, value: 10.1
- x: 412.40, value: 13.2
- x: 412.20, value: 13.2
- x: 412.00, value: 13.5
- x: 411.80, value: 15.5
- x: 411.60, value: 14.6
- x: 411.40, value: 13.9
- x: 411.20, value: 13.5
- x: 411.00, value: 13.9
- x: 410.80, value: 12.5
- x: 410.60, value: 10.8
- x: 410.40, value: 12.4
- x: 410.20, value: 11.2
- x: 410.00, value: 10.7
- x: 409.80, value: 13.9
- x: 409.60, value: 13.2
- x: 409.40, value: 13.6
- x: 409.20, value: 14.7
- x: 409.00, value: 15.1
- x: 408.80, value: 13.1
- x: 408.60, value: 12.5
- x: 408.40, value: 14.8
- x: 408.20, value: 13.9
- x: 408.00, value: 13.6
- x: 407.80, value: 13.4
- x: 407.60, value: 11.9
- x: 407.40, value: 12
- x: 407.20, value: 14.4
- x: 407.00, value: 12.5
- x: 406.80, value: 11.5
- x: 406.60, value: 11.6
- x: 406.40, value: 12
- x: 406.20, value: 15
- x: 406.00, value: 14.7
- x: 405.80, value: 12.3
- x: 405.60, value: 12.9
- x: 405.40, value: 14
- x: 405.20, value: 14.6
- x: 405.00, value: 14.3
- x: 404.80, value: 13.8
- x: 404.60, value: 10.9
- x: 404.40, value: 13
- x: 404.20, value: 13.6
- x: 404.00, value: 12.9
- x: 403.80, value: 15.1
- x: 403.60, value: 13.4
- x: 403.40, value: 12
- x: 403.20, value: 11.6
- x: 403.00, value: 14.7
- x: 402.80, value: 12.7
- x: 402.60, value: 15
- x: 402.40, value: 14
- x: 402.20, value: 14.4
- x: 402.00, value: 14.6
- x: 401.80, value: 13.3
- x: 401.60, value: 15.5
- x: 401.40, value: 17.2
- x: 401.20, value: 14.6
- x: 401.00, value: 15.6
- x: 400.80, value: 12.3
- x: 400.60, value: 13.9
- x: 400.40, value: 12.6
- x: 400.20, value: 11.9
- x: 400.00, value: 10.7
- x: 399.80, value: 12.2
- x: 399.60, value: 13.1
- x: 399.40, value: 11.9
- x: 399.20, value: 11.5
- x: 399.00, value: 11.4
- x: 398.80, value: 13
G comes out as -0.10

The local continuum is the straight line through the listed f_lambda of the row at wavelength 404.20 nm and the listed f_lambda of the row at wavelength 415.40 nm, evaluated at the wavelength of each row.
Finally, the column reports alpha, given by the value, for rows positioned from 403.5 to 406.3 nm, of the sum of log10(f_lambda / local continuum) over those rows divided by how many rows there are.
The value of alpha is 0.01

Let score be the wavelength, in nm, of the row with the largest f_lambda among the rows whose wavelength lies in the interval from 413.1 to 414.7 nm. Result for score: 414.20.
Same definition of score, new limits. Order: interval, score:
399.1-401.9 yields 401.40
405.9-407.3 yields 406.20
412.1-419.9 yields 415.00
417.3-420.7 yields 420.60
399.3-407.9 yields 401.40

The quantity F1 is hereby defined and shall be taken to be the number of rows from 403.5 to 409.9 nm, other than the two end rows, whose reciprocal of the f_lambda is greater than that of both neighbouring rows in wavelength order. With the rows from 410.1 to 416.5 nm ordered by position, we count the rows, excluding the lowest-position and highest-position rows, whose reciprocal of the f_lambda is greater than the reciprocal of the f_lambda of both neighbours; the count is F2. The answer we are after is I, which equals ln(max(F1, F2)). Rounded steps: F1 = 7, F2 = 8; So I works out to 2.08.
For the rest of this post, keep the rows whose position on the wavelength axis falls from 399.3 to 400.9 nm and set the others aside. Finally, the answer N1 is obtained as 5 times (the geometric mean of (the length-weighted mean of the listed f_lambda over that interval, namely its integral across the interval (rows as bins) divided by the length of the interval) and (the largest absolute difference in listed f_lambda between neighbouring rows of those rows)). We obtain 22.2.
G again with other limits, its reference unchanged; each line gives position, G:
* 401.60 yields -0.28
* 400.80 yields -0.03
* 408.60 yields 0.05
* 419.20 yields 0.11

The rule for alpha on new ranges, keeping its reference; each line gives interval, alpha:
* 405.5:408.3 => 0.00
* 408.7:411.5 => 0.04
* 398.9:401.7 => -0.05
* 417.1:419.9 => 0.15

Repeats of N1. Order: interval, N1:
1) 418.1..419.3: 36.3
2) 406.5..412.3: 32.4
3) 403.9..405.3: 31.1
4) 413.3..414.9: 26.2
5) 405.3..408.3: 31.3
